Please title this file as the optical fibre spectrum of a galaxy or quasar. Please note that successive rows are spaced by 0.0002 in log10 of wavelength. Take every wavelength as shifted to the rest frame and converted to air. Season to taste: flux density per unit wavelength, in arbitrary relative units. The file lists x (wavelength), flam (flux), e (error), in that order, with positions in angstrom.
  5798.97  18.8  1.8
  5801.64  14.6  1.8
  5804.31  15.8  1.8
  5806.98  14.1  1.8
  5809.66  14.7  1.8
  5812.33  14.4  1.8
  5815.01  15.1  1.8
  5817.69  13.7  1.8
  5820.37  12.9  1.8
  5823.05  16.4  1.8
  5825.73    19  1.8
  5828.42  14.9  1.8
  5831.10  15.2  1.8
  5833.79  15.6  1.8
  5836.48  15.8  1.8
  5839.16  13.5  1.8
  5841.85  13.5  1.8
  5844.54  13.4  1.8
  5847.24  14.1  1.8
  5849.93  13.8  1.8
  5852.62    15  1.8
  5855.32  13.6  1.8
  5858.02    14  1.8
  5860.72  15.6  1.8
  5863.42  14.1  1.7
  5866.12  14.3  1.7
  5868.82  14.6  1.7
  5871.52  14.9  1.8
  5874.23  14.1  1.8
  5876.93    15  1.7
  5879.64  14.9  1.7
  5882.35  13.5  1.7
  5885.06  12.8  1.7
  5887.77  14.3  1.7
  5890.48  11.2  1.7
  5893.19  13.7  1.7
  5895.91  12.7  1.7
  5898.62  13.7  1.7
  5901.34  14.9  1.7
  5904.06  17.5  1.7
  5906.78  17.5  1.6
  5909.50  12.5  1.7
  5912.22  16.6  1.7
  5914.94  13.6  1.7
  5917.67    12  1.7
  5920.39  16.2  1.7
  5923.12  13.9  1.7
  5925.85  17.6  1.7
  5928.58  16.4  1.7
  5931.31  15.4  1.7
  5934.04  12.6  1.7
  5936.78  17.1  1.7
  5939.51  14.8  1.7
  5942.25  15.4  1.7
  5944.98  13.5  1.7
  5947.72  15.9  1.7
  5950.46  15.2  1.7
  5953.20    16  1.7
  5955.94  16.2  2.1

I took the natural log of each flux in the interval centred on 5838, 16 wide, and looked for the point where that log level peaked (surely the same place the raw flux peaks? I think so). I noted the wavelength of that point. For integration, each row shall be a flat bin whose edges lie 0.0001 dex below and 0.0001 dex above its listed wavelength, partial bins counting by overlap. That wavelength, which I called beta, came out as 5836.48 angstrom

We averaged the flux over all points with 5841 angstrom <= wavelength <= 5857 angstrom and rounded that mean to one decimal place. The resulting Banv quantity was 13.9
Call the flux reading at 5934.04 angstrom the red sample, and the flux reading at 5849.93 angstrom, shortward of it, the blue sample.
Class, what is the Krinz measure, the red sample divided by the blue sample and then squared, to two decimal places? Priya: 0.83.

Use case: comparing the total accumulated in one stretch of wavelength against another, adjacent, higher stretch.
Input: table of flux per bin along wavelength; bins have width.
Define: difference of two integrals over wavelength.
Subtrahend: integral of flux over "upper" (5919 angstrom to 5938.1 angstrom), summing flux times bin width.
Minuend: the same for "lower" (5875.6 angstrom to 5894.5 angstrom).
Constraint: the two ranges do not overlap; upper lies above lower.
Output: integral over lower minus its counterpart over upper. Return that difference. -40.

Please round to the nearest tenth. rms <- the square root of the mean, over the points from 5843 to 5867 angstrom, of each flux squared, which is 14.2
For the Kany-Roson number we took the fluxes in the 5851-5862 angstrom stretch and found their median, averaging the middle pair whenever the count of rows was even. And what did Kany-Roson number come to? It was 14.5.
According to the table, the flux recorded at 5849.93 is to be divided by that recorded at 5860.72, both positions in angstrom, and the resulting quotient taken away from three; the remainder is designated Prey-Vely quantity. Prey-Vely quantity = 2.12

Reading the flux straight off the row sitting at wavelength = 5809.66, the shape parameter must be 14.7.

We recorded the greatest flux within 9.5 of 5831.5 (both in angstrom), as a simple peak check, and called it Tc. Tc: 19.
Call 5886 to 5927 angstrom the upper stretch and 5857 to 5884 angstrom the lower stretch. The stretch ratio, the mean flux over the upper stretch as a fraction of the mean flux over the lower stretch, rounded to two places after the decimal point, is 1.00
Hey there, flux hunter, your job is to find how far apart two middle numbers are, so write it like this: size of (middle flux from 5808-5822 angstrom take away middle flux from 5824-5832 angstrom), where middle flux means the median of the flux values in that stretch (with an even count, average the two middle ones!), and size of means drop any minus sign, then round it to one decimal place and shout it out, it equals 0.8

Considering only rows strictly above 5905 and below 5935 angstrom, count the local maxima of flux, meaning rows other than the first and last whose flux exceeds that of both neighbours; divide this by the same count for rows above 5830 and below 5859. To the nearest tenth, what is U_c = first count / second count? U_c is 1.0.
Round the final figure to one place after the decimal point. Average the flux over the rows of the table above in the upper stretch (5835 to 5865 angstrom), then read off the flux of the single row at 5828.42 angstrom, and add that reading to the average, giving 29.1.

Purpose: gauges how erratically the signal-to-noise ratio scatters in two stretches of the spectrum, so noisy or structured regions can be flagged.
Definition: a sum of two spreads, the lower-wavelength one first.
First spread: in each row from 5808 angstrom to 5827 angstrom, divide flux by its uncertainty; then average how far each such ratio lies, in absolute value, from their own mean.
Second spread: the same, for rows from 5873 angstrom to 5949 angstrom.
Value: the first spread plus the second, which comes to 1.71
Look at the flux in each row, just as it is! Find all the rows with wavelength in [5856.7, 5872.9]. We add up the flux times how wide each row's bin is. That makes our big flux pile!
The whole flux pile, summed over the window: 236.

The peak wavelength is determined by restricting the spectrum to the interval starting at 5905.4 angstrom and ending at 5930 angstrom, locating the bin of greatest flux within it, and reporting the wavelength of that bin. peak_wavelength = 5925.85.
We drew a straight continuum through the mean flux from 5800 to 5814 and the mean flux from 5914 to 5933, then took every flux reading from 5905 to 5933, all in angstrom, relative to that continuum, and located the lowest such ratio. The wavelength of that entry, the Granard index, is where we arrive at 5917.67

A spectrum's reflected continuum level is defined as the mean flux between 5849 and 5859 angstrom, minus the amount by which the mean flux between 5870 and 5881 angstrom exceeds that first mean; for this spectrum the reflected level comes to 13.5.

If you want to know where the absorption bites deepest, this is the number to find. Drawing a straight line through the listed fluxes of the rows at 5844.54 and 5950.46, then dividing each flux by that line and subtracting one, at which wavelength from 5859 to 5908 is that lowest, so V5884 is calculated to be 5890.48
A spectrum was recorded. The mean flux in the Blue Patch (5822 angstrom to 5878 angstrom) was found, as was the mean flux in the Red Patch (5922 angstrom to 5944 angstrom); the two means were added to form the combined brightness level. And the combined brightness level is 30.2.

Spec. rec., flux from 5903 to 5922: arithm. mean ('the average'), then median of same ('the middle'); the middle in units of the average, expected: 1.07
